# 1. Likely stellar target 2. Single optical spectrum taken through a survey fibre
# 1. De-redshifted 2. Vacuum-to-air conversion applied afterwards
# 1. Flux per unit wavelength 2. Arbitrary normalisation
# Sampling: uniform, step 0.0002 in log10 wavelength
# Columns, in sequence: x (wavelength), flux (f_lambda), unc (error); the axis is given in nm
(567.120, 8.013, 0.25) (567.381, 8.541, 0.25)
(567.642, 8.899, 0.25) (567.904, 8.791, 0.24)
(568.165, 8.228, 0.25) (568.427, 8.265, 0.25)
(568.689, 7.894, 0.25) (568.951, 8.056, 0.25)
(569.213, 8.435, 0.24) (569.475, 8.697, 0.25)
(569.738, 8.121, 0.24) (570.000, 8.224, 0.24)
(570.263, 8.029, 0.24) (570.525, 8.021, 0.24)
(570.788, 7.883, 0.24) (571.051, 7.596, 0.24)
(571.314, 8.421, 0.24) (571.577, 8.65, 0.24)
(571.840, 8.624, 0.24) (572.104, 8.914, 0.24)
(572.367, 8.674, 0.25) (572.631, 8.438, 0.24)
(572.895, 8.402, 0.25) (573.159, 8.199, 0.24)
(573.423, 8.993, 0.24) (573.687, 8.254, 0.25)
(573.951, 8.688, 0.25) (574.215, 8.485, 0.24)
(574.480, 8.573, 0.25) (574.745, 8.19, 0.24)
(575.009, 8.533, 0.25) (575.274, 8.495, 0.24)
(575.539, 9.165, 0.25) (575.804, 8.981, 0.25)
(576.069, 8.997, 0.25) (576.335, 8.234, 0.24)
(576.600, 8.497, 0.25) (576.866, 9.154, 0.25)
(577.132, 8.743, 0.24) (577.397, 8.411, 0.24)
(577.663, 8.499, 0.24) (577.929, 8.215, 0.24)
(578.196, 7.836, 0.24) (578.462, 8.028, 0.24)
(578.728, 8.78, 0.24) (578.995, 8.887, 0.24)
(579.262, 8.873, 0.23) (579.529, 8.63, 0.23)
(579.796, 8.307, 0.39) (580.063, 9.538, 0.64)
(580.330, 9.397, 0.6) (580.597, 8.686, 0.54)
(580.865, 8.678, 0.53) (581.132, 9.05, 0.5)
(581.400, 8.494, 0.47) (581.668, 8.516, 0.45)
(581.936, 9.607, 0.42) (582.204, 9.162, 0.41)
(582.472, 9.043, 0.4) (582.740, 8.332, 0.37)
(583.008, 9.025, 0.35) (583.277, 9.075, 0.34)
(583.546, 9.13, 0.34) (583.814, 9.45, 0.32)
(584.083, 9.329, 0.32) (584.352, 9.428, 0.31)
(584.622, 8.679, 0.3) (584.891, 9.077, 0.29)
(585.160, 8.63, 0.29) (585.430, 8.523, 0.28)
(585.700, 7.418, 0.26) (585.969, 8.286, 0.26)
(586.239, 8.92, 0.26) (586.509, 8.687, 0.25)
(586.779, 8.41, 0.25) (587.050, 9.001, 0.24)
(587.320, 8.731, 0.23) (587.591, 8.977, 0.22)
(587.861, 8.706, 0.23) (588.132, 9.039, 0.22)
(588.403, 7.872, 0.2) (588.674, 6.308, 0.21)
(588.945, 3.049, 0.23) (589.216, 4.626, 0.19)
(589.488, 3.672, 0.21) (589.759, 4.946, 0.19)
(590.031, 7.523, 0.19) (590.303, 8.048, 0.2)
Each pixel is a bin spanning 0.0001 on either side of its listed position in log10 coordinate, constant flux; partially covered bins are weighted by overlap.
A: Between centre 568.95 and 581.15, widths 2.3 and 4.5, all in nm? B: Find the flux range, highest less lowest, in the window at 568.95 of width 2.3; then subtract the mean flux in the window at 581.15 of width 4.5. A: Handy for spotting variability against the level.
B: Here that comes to -8.00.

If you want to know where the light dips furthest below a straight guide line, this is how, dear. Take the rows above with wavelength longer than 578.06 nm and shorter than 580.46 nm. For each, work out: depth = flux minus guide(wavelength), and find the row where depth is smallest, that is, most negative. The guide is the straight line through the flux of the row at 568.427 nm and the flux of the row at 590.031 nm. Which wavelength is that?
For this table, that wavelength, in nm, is 578.196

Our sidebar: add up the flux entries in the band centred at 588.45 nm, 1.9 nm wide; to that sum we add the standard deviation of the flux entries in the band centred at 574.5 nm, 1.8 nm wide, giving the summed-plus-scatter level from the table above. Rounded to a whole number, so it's 49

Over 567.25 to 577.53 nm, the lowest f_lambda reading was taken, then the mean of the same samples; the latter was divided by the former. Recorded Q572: 1.115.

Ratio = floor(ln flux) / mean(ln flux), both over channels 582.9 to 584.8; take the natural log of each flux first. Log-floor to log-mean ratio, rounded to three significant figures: 0.976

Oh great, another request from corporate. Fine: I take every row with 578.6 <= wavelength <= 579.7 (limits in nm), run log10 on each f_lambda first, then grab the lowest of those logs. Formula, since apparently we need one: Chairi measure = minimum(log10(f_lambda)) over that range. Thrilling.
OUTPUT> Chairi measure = 0.94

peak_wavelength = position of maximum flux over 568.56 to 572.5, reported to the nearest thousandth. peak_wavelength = 572.104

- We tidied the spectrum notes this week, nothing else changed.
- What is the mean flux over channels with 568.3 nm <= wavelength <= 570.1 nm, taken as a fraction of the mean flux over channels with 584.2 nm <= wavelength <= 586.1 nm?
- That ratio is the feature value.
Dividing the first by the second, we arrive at 0.96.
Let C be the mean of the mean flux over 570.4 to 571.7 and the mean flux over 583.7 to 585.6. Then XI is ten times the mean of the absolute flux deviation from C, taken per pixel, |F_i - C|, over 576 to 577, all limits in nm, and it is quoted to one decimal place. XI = 3.5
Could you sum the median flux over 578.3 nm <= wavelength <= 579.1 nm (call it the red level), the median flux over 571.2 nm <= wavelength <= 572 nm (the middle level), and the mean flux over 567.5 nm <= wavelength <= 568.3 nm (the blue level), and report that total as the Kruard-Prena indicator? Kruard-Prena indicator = 26.0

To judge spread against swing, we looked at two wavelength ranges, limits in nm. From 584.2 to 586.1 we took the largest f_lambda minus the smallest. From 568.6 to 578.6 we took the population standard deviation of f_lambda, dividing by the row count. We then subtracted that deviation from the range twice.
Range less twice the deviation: 1.26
